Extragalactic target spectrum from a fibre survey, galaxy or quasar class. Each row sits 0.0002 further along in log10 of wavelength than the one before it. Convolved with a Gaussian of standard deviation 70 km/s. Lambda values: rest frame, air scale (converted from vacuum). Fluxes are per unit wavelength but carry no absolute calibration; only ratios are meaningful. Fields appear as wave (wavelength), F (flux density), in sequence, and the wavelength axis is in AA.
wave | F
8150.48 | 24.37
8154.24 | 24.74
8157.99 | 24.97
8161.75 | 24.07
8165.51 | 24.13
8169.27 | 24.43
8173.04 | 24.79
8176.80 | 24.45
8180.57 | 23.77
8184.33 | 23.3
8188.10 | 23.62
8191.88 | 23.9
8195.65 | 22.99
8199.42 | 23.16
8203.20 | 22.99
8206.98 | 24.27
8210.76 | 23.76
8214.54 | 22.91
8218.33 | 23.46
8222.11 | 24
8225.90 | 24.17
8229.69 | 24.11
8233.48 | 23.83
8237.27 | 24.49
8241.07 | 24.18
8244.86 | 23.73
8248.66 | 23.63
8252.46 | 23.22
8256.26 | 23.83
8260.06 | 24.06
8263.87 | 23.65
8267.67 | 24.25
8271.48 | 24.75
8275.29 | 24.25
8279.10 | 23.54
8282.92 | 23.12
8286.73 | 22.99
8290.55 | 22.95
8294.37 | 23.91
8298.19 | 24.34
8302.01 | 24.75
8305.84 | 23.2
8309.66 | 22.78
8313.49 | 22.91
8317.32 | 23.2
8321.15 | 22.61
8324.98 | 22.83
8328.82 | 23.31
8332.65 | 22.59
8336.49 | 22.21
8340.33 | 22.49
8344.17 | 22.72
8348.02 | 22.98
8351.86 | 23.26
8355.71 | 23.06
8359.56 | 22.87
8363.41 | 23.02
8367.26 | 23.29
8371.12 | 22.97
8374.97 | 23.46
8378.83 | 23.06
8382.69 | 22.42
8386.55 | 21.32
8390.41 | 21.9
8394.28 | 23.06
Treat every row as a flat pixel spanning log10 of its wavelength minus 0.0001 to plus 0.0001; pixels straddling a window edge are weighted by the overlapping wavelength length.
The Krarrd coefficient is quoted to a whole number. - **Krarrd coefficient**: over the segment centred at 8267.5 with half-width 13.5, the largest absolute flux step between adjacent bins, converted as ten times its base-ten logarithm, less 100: -101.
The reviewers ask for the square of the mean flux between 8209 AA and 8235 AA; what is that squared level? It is 564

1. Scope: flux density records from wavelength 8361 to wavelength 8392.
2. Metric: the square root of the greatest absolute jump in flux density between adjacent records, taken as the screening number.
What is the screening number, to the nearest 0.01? 1.05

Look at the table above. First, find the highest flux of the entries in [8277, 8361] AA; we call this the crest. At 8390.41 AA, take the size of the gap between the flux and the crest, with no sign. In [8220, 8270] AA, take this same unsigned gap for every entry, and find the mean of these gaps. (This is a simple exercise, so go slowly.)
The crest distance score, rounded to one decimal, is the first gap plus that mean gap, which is 3.7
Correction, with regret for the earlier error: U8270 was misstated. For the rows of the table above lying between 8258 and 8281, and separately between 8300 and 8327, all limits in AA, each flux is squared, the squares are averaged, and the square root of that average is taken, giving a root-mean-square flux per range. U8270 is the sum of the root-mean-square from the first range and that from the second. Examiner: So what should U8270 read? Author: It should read 47.3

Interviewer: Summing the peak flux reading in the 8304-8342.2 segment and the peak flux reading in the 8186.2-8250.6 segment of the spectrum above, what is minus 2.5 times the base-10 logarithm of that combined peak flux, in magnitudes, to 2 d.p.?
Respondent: -4.20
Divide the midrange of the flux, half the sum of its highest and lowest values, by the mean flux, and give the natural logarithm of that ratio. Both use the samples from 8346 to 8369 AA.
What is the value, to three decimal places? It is 0.000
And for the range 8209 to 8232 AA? -0.008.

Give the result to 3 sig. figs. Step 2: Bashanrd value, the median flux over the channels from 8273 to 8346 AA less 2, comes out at 21.0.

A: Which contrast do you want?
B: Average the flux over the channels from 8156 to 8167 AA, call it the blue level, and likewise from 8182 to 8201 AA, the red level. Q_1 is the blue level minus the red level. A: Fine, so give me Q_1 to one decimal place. 1.0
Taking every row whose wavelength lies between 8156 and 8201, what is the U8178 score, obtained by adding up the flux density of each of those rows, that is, 288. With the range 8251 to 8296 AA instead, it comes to 285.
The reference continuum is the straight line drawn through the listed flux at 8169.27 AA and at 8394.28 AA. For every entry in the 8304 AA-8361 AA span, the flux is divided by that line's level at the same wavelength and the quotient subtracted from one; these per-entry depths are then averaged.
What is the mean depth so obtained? 0.024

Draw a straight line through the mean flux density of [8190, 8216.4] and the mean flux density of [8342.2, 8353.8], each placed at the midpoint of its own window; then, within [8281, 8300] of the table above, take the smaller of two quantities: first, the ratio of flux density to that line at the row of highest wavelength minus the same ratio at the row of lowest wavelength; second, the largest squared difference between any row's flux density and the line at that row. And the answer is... 0.055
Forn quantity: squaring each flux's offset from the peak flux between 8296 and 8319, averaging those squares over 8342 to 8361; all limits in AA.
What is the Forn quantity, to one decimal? 3.2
